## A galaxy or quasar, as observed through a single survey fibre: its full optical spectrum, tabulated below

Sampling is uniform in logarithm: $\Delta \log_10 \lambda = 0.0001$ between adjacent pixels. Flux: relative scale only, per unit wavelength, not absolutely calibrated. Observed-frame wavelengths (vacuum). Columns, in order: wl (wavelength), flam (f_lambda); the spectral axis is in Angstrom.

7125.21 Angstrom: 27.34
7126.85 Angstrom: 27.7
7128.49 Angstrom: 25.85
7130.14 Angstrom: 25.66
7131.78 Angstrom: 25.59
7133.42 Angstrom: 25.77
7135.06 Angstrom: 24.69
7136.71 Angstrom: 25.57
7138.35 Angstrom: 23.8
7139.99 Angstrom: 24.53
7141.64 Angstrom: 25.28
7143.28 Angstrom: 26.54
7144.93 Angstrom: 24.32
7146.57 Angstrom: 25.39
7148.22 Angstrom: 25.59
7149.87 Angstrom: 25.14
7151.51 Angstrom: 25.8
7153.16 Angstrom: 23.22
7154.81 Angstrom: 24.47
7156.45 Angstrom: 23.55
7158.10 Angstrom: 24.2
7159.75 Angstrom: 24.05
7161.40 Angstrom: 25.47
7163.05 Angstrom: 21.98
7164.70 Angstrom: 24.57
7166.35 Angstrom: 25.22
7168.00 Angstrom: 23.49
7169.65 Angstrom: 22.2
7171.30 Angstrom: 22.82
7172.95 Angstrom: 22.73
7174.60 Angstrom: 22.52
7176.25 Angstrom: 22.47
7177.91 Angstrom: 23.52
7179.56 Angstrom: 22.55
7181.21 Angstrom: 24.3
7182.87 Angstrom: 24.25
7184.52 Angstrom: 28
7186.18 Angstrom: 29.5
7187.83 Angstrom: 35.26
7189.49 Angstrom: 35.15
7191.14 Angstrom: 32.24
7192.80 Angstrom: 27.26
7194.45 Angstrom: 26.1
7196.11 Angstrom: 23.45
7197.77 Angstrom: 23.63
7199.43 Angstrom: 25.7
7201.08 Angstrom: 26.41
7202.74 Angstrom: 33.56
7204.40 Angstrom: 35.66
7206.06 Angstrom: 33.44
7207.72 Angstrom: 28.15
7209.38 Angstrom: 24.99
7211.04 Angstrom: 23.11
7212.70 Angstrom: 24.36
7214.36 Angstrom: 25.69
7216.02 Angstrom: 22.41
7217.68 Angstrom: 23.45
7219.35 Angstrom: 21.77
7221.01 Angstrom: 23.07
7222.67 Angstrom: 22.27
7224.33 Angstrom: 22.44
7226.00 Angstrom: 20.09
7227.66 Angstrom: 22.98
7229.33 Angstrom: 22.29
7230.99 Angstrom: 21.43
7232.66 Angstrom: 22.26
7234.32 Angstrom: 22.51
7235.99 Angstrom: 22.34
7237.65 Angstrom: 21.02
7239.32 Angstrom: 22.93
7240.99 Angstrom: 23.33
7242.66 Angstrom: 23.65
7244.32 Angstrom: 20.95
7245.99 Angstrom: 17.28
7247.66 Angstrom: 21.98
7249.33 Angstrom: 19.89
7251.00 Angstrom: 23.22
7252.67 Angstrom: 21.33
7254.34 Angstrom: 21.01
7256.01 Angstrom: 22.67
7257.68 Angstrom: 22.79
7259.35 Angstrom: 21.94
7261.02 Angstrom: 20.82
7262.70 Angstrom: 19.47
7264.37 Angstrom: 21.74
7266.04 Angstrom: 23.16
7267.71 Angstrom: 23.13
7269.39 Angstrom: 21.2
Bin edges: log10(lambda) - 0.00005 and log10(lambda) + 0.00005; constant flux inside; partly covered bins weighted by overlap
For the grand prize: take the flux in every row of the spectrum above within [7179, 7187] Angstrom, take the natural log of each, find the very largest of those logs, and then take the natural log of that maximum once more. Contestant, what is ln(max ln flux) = 1.22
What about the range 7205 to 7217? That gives 1.26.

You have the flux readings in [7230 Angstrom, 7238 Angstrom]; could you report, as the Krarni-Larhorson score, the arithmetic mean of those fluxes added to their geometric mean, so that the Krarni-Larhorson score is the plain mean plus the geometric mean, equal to 44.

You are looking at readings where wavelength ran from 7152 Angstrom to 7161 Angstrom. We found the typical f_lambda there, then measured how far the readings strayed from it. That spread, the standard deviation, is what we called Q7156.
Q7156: 0.5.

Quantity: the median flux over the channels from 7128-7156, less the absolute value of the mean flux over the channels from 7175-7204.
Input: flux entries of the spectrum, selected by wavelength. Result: -2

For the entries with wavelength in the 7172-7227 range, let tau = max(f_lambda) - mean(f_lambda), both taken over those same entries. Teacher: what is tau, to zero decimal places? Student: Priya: 10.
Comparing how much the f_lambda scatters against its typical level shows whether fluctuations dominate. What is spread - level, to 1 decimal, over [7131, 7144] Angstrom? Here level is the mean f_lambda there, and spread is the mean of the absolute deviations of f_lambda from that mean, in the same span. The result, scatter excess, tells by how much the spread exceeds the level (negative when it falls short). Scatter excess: -24.6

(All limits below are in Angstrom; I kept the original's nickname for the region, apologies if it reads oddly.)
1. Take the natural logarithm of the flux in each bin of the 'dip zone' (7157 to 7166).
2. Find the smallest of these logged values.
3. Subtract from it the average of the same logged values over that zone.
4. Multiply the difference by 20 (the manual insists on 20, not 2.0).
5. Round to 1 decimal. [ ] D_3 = -1.8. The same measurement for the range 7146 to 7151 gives -0.2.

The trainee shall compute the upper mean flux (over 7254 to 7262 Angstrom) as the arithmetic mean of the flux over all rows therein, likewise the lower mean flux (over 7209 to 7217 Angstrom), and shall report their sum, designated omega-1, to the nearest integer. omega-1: 46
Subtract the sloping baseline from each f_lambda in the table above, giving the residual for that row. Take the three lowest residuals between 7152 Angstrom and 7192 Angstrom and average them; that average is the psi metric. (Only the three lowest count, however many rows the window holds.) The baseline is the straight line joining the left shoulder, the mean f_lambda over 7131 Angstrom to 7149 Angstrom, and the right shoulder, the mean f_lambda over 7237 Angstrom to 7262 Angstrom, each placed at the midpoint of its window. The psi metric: -2.0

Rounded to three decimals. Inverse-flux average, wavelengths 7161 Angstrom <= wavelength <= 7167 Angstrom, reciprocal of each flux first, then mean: 0.041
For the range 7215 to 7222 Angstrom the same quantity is 0.044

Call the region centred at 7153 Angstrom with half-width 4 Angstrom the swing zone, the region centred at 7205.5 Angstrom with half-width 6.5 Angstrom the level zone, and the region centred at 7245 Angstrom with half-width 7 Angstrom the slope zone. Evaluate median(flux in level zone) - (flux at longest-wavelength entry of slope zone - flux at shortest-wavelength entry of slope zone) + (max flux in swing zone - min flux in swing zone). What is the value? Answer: 30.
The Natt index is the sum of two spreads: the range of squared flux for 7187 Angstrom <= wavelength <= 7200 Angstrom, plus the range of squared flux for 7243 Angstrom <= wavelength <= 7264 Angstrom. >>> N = 934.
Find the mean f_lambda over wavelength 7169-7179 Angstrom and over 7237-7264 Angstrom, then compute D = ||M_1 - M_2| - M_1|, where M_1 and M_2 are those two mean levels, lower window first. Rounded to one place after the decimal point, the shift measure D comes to 21.5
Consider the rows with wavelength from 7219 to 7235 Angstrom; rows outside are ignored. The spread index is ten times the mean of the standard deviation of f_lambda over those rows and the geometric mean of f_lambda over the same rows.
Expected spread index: 115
